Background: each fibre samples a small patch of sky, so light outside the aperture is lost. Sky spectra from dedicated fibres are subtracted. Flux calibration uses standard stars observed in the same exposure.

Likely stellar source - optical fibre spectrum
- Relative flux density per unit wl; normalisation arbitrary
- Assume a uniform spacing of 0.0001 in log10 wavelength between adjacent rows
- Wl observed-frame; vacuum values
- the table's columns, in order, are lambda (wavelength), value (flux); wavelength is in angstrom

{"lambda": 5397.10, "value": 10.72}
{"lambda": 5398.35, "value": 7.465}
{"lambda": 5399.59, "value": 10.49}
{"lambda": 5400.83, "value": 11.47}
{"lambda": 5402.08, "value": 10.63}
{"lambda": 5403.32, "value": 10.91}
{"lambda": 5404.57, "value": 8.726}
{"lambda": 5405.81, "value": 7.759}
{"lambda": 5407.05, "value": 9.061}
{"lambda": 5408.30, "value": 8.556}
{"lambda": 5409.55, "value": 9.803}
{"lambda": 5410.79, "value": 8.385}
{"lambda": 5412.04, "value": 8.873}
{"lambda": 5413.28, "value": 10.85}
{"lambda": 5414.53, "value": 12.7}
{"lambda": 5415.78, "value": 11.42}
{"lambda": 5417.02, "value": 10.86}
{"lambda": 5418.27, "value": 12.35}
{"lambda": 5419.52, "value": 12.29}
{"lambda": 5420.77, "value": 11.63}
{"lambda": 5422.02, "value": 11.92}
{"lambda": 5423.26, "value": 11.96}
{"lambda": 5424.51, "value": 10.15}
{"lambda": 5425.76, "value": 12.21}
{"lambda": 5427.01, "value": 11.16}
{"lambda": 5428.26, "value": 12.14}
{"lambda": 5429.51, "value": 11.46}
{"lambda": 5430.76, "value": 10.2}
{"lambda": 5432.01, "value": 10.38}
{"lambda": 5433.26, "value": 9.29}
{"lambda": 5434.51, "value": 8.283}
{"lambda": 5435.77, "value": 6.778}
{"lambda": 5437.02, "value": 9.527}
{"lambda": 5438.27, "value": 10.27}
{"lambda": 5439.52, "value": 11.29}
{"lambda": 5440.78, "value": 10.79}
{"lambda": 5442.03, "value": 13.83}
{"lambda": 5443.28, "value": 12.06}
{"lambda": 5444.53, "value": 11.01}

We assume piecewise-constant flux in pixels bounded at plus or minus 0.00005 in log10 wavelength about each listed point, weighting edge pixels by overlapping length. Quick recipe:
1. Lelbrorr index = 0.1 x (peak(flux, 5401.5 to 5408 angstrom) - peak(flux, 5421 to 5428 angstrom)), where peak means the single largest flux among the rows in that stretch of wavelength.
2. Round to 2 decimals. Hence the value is -0.13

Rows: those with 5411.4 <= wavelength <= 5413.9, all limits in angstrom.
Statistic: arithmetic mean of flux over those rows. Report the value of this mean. 9.9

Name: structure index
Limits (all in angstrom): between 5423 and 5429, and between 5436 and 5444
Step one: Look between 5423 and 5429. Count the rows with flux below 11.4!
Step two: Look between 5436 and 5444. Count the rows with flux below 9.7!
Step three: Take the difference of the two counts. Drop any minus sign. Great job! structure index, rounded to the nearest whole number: 1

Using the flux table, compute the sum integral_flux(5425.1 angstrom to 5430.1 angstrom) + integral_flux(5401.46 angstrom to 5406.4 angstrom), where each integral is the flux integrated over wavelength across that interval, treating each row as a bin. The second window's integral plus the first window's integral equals 106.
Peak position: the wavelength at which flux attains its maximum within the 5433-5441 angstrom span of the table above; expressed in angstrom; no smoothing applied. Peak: 5439.52 angstrom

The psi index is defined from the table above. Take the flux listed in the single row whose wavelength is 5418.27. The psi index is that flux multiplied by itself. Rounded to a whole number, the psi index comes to 153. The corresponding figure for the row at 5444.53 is 121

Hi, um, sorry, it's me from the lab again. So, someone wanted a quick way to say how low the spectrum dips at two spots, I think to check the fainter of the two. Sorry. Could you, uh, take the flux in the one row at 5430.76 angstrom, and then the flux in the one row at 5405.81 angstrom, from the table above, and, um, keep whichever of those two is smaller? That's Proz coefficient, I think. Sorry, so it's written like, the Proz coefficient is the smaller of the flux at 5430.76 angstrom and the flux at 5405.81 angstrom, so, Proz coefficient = 7.8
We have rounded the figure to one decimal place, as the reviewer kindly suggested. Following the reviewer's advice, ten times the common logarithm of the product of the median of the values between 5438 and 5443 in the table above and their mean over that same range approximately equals 21.1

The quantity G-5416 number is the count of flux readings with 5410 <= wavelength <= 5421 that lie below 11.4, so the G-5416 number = 4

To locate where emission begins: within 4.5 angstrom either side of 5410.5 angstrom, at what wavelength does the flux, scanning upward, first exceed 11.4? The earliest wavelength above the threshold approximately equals 5414.53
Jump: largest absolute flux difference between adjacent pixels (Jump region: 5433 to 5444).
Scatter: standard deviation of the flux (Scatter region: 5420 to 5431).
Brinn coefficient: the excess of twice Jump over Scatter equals 5.3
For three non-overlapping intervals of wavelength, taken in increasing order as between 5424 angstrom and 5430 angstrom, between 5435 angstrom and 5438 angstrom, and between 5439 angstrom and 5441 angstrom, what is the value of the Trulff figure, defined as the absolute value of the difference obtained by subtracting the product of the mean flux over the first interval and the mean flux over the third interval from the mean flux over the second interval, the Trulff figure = 118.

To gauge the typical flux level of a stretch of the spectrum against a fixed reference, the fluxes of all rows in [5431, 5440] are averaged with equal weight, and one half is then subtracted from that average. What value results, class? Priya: 8.9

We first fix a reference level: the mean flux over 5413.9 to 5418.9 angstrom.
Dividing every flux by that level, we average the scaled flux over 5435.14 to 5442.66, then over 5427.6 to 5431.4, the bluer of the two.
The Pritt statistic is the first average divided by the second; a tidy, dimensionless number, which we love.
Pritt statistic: 0.92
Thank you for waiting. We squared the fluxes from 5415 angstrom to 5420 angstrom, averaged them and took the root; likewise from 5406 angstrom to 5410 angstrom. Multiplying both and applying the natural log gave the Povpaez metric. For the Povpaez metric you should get 4.68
